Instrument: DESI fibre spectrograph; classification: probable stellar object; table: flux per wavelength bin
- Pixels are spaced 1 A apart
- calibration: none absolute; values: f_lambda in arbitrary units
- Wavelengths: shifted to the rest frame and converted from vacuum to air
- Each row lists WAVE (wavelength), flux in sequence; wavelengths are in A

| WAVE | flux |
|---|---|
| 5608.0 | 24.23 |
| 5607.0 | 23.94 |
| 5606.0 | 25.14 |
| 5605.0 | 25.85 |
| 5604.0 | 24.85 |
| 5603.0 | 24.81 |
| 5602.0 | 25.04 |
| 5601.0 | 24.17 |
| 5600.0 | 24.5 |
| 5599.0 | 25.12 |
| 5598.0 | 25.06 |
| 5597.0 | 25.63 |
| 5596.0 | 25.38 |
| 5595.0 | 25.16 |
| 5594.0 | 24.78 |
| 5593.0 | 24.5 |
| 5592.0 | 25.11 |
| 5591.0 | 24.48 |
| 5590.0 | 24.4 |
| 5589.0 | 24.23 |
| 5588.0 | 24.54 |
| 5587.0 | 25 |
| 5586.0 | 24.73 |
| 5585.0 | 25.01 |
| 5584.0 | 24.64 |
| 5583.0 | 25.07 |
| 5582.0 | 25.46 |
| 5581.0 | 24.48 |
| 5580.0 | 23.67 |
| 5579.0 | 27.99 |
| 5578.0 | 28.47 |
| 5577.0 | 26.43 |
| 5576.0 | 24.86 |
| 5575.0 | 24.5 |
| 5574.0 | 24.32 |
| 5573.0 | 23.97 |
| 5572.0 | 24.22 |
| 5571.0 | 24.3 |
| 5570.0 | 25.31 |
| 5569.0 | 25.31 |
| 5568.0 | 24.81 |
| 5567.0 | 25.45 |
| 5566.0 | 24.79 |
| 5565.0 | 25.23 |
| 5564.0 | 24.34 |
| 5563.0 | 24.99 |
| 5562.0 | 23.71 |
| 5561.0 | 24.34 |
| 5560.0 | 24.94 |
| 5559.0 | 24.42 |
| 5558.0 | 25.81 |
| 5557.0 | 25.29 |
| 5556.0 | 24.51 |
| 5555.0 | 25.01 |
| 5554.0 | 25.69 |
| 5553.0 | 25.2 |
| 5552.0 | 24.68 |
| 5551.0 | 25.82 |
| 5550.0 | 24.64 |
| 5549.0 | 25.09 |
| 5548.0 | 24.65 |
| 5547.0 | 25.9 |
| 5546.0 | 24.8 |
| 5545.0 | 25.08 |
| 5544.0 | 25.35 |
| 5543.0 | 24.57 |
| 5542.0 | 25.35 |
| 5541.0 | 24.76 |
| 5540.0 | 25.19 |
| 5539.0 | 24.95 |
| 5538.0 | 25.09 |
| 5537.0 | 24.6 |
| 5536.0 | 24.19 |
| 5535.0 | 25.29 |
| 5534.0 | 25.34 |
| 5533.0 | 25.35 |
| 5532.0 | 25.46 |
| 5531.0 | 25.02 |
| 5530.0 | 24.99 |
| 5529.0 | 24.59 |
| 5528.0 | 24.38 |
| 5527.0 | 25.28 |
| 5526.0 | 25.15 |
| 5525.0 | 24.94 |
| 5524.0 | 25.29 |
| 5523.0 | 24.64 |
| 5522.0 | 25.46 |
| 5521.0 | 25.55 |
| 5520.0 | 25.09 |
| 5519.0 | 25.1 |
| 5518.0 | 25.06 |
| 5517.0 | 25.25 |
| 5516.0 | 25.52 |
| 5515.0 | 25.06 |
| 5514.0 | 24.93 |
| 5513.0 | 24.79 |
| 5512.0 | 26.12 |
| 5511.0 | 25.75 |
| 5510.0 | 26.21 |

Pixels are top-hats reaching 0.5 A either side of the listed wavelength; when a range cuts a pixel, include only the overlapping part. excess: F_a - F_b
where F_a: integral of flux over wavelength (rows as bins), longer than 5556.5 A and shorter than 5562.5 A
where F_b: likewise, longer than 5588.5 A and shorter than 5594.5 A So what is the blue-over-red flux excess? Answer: 1.0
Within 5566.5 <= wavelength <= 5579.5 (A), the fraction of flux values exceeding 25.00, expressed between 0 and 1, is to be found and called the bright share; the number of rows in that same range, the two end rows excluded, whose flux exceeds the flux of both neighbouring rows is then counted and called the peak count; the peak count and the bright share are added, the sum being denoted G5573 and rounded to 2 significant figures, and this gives 1.5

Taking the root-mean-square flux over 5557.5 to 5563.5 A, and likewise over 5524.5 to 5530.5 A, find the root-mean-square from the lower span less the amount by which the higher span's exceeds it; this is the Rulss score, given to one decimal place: 25.1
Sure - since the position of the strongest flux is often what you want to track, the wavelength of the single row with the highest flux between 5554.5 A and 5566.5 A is 5558.0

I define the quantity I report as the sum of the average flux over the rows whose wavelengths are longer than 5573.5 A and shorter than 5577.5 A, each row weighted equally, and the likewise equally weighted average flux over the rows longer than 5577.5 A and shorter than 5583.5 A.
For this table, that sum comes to 50.9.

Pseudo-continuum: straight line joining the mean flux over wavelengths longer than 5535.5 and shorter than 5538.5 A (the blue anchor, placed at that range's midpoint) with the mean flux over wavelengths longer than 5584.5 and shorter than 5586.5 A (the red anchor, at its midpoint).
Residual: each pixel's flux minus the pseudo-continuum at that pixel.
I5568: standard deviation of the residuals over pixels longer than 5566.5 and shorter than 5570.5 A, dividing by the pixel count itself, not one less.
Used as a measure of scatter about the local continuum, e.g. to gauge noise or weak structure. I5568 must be 0.24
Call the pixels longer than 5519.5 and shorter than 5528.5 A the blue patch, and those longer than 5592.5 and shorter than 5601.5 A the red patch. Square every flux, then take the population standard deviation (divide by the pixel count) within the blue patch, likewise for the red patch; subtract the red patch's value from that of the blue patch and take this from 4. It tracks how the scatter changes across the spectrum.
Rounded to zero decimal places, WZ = 8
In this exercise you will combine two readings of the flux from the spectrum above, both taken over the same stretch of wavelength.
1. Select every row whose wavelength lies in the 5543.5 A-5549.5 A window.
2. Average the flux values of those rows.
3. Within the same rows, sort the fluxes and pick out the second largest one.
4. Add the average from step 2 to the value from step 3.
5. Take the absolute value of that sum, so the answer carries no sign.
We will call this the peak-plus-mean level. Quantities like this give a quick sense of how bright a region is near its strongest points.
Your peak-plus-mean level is 50.5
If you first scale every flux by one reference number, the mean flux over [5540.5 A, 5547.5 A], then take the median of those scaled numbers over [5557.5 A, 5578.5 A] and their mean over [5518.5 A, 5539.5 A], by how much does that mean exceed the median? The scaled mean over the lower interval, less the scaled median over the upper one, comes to 0.0090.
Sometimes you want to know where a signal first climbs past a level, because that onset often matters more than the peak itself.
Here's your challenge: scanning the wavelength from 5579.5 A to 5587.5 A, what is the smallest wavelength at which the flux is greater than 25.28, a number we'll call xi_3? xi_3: 5582.0 A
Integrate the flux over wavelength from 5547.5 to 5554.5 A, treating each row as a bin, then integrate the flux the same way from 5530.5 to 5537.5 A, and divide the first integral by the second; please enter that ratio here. 1.00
